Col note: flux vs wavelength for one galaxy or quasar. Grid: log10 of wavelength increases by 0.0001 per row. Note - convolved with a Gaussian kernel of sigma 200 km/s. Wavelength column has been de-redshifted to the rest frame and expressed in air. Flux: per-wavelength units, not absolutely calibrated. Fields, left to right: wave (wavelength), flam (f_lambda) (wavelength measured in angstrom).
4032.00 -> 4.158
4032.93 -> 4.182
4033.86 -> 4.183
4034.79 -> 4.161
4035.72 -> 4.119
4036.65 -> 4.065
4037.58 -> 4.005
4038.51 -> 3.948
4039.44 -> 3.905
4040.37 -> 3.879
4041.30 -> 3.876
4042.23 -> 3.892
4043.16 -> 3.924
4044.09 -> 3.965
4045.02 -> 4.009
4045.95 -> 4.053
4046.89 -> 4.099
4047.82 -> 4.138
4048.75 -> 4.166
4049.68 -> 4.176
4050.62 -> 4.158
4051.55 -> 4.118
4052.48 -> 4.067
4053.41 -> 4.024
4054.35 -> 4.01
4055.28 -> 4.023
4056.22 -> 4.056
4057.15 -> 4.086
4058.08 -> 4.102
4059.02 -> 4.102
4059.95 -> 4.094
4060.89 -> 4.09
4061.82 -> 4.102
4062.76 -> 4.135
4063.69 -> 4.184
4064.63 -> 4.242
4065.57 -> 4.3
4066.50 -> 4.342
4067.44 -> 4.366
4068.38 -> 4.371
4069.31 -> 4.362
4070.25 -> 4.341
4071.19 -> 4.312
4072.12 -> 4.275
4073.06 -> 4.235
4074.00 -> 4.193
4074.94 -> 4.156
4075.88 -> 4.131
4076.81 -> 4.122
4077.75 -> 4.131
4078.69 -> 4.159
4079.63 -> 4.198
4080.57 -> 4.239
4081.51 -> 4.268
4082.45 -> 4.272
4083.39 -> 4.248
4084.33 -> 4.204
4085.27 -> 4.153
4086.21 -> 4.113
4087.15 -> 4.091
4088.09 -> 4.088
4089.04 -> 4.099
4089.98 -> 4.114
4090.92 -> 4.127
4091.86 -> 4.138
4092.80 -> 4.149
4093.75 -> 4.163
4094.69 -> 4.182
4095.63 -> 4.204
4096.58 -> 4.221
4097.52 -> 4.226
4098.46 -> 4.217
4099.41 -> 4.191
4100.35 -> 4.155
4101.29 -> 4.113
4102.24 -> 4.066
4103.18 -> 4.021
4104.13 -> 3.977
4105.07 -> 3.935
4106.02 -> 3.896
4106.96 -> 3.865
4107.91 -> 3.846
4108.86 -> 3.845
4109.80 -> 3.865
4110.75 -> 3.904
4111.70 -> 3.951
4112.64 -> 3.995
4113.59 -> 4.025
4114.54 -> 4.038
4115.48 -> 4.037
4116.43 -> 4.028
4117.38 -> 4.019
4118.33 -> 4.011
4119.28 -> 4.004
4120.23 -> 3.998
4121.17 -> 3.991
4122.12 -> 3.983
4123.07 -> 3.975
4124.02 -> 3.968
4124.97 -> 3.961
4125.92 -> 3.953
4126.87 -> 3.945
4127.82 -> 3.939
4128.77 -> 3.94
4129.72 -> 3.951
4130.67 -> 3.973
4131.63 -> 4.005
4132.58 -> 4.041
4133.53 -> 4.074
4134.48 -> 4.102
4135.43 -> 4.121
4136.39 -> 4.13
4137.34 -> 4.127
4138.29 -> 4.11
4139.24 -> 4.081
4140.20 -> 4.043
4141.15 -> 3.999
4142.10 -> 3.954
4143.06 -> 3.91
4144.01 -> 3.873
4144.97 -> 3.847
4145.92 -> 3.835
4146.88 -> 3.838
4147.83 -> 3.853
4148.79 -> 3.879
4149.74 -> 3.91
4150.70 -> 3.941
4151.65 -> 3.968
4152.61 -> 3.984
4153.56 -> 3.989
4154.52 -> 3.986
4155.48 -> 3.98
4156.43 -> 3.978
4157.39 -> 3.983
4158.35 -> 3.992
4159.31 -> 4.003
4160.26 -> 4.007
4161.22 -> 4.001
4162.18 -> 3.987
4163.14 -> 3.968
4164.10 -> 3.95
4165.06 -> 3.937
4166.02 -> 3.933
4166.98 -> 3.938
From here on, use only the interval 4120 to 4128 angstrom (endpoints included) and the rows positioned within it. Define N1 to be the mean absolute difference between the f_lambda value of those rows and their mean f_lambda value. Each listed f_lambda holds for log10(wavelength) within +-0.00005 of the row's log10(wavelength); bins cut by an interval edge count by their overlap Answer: 0.017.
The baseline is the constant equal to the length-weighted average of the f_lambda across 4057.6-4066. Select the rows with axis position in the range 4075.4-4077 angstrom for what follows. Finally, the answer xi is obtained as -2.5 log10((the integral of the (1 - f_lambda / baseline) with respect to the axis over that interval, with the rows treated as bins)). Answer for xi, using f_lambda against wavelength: 5.3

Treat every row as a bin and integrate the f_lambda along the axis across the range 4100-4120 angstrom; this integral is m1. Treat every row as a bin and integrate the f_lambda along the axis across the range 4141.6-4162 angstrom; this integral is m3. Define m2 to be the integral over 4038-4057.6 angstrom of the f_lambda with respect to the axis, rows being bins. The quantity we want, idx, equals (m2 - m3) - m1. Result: -81.0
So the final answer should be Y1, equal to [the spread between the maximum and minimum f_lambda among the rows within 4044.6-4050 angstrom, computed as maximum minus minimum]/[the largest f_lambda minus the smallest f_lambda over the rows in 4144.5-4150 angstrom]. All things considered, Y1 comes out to 2.2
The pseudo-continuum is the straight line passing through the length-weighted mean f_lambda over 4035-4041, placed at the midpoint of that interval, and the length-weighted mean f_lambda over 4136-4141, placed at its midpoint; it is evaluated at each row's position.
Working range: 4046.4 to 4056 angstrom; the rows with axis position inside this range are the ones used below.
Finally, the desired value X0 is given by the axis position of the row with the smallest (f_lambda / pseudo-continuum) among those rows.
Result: 4054.35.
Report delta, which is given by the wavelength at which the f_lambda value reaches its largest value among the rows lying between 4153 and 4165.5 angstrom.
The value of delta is 4160.26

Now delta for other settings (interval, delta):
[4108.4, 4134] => 4133.53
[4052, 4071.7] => 4068.38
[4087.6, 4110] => 4097.52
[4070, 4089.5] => 4070.25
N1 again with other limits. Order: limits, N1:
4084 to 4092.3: 0.027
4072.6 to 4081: 0.038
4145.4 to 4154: 0.053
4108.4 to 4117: 0.066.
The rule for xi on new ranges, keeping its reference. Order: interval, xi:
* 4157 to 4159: 2.8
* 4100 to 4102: 4.9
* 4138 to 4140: 3.8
